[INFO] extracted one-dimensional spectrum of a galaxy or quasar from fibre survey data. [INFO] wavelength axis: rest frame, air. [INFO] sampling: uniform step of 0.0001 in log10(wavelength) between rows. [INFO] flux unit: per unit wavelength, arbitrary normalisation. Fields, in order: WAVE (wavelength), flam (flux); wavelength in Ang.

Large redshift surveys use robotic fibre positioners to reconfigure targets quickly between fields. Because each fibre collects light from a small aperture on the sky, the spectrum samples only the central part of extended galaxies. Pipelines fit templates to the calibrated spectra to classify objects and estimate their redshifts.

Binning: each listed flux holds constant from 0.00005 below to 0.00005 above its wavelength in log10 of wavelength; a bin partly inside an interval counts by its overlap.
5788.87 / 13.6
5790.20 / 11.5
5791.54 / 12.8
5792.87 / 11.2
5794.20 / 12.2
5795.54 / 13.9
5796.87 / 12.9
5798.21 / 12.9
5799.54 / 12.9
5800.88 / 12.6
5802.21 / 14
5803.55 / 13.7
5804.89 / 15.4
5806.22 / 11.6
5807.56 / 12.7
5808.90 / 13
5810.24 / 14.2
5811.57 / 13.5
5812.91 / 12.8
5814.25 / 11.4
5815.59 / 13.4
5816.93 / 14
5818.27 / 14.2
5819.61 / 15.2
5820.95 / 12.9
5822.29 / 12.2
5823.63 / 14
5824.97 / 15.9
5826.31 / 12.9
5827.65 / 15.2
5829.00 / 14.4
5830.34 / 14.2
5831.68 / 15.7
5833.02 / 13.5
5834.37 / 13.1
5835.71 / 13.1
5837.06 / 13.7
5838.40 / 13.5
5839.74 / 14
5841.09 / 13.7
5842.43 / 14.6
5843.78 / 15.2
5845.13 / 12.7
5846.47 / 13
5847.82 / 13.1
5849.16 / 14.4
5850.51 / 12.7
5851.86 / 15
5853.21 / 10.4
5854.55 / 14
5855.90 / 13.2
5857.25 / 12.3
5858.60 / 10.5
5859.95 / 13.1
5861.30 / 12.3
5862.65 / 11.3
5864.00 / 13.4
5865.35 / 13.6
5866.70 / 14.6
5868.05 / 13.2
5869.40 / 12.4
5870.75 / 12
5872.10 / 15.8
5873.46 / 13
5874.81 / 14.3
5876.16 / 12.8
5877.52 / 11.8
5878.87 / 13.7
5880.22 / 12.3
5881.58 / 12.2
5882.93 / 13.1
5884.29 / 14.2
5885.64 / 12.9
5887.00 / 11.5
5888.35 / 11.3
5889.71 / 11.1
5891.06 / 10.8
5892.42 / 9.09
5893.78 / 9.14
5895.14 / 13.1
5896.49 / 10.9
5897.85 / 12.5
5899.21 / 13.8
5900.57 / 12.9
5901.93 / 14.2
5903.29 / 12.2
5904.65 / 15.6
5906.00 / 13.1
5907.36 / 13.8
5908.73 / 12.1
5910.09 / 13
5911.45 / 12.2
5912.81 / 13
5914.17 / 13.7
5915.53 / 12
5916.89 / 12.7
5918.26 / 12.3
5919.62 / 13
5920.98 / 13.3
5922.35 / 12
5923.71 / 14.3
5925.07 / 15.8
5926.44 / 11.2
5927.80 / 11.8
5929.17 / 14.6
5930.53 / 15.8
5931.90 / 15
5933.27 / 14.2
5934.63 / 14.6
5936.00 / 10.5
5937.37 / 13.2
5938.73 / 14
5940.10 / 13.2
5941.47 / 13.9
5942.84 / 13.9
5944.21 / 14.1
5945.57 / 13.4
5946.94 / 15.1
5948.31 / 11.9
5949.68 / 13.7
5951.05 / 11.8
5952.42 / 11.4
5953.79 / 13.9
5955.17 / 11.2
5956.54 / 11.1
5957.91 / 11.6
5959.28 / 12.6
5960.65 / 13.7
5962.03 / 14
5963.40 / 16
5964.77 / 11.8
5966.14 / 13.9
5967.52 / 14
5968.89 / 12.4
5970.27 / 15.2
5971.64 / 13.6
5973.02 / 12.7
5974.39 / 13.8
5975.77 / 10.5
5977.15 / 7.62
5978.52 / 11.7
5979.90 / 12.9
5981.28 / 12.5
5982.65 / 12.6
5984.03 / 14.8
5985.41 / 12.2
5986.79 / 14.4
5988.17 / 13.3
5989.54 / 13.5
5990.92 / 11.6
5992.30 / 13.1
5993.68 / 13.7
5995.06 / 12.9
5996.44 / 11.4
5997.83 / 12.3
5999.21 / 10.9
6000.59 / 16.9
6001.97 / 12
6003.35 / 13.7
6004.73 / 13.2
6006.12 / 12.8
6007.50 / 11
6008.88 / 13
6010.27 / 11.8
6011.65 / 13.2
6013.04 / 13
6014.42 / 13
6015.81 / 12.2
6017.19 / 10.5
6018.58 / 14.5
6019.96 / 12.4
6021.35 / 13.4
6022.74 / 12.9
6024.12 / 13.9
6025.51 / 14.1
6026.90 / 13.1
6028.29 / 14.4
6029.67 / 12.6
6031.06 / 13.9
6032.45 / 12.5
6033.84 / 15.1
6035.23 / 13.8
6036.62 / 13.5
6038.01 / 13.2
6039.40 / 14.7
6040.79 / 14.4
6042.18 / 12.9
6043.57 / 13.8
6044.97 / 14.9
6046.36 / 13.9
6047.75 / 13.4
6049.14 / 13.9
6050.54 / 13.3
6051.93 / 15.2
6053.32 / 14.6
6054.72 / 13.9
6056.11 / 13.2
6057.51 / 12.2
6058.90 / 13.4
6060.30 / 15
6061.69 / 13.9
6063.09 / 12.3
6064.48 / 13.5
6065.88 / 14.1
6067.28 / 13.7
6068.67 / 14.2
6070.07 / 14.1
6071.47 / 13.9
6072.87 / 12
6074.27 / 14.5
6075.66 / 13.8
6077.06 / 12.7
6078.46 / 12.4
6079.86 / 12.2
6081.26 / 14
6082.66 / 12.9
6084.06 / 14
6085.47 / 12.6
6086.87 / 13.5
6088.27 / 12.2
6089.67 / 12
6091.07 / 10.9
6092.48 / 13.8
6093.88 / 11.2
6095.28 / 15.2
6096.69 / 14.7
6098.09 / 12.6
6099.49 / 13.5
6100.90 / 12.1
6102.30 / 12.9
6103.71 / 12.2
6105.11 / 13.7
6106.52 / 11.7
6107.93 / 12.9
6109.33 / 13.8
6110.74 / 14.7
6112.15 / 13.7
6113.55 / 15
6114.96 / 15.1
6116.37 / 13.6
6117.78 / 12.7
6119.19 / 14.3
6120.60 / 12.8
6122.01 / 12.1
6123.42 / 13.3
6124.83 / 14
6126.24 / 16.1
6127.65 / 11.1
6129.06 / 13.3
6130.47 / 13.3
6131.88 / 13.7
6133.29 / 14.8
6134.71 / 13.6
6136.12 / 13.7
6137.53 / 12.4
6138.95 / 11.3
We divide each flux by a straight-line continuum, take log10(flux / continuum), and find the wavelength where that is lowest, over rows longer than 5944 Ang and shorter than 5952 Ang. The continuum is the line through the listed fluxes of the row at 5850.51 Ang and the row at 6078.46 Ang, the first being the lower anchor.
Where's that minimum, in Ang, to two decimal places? 5951.05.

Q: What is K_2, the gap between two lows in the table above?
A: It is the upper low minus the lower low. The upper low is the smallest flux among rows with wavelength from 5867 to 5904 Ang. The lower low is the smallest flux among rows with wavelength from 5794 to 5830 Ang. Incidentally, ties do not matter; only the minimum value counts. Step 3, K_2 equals -2.3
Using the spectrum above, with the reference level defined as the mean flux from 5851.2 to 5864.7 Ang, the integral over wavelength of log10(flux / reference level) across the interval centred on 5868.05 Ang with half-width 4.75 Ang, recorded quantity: 0.31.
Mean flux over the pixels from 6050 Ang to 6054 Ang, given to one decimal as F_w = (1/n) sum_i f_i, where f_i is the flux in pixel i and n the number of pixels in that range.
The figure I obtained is 14.4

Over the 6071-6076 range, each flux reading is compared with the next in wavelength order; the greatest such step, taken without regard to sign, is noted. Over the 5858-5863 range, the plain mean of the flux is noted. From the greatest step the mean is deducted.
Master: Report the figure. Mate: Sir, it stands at -9.3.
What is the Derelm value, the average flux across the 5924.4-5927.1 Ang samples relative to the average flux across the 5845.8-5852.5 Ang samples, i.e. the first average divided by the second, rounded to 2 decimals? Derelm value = 0.99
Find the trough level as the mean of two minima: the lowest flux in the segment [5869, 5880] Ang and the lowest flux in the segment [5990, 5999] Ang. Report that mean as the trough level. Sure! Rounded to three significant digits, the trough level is 11.6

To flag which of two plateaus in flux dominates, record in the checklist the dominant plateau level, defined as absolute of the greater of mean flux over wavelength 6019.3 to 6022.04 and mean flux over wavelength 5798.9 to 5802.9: 13.2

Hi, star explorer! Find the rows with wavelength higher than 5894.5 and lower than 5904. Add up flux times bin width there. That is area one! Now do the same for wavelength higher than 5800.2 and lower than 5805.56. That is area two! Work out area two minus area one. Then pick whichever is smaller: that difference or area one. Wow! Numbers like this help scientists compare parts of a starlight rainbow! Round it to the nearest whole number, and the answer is -47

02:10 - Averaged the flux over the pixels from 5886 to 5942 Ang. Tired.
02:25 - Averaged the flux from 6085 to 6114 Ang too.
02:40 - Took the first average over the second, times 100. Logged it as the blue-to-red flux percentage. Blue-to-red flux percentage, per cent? 98.1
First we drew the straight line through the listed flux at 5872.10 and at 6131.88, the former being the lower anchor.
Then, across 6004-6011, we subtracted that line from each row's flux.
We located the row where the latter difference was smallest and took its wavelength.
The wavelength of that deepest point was 6007.50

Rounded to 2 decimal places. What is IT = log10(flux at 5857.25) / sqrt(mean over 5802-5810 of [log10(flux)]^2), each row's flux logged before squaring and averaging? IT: 0.97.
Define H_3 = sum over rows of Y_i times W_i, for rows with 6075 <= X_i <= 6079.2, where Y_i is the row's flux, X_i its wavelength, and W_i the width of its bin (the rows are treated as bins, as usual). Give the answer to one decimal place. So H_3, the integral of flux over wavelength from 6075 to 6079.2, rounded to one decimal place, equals 54.4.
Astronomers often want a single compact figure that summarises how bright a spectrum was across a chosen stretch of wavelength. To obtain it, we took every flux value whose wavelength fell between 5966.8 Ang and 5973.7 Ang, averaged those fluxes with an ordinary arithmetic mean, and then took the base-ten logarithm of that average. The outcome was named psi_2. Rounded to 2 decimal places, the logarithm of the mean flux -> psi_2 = 1.13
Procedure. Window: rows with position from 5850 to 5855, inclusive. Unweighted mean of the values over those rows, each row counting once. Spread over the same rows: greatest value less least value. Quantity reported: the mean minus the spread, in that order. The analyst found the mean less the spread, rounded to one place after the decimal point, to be 8.4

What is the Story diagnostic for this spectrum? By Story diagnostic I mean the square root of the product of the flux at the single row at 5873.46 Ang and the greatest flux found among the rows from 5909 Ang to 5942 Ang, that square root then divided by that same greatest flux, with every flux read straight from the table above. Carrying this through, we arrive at 0.907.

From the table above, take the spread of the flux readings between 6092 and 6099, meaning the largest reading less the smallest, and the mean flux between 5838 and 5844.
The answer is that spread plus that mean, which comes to 18.2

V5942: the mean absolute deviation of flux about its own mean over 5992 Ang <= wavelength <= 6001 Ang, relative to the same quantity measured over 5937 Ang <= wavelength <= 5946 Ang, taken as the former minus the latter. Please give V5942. 0.97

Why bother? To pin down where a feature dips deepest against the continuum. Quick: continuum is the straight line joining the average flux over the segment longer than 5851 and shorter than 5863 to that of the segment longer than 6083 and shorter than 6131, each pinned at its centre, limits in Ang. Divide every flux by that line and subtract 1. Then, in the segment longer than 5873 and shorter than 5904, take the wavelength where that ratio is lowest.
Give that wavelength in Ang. 5892.42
